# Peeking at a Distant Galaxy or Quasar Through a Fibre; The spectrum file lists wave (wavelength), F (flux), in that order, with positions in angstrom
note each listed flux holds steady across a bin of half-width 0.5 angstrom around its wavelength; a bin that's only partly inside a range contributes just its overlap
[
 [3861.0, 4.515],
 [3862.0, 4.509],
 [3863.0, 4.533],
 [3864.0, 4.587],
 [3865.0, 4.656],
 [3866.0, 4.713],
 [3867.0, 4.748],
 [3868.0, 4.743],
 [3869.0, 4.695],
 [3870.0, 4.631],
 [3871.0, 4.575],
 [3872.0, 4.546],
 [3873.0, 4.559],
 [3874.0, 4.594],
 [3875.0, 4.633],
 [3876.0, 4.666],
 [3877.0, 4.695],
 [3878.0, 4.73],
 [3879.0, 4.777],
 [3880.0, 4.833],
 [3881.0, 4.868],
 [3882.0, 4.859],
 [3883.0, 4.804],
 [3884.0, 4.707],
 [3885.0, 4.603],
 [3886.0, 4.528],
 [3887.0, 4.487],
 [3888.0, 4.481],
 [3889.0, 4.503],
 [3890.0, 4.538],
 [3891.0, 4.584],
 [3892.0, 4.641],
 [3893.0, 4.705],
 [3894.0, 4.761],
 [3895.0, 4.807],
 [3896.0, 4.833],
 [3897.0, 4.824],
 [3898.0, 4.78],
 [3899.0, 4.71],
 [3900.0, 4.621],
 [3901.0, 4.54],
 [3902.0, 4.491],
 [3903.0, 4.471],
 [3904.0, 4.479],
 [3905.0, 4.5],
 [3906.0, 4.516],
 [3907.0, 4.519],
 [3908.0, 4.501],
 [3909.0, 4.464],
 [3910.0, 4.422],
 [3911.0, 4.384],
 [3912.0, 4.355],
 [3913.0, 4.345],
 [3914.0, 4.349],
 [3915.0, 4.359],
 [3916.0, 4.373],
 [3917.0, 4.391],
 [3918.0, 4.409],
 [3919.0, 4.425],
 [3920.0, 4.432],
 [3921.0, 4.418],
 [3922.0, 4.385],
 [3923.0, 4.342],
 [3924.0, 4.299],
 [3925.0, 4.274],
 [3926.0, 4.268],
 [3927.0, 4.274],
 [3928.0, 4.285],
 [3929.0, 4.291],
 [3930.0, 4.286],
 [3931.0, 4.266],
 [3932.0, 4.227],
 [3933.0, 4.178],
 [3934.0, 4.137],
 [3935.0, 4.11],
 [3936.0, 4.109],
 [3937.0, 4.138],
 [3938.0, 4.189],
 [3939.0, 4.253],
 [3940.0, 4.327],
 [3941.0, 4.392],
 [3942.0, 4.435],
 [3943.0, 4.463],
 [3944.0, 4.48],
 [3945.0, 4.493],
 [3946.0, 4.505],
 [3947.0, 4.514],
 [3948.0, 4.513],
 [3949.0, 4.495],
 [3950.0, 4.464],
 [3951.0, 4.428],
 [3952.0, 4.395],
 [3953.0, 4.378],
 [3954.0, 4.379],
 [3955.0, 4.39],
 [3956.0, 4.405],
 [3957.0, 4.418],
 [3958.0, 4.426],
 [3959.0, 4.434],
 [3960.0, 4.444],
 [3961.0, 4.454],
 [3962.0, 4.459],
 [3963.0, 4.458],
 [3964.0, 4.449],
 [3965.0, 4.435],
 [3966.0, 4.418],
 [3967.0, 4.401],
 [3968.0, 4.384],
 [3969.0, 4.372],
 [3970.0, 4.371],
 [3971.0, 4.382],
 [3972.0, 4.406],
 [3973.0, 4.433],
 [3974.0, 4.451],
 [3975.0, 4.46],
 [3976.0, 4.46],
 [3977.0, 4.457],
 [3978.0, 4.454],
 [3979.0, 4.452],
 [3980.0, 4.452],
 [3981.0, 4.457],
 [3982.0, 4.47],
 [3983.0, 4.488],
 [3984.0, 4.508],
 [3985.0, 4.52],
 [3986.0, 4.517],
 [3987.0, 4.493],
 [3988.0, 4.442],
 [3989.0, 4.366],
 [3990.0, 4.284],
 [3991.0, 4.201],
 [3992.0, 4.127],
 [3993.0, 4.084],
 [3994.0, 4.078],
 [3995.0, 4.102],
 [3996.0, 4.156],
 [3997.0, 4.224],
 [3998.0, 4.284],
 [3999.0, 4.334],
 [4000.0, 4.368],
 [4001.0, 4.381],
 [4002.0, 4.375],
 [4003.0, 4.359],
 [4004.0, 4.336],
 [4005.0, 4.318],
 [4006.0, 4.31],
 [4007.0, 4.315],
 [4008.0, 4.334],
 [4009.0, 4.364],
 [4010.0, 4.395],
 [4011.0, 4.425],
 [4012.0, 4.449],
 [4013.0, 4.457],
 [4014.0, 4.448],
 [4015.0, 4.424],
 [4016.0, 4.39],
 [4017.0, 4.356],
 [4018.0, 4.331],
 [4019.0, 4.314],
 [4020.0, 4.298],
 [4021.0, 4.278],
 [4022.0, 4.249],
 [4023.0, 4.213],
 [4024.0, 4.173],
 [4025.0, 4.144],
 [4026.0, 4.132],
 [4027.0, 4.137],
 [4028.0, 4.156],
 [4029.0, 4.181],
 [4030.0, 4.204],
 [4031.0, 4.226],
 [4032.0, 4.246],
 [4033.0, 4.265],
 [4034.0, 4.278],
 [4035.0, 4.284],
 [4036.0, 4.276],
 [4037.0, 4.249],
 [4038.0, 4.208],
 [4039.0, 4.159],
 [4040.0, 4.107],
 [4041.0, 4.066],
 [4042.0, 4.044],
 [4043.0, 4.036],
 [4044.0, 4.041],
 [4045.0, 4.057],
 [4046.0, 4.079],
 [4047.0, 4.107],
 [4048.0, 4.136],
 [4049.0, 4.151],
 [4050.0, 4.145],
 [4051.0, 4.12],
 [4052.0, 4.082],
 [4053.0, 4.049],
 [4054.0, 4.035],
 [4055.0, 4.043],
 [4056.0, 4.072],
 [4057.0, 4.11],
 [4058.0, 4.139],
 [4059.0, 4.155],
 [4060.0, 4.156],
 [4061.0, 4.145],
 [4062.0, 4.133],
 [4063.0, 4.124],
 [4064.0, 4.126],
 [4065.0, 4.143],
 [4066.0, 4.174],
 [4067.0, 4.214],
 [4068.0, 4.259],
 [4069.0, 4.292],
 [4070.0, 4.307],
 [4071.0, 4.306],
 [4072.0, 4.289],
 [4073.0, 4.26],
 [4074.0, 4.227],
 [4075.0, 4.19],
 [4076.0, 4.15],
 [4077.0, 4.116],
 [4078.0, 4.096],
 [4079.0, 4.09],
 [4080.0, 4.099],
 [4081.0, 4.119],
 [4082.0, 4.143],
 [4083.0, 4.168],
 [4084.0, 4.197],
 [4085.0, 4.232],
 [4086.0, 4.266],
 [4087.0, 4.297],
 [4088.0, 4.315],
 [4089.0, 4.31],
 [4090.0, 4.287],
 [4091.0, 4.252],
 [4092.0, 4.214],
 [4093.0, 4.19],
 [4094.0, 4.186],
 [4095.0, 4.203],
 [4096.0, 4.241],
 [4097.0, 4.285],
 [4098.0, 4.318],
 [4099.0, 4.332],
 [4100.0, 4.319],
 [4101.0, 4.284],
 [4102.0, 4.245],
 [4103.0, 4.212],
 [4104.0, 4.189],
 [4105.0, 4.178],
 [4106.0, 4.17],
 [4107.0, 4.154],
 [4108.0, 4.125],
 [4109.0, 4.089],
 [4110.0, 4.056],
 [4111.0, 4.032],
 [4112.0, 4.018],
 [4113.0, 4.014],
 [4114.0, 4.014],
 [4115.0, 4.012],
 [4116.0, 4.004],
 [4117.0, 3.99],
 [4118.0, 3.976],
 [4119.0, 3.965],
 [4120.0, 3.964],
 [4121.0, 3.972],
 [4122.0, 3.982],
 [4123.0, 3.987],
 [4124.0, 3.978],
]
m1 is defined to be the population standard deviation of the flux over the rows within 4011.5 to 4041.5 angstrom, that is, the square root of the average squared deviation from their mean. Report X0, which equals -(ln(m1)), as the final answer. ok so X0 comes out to 2.26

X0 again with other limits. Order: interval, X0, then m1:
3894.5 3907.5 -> 1.96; 0.14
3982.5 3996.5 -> 1.74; 0.18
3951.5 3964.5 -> 3.54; 0.03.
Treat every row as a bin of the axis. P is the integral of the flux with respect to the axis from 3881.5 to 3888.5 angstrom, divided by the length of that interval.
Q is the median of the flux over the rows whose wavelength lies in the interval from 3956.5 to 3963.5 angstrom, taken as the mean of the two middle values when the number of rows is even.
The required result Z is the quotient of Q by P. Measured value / 0.96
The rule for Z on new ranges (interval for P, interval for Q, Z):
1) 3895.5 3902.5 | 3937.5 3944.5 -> 0.94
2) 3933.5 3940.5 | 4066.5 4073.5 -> 1.03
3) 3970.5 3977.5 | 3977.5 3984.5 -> 1.00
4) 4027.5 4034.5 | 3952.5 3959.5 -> 1.04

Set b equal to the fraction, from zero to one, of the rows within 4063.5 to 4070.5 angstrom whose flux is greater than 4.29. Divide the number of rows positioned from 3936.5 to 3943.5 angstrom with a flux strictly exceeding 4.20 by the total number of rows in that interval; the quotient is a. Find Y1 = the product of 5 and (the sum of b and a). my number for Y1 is 5.0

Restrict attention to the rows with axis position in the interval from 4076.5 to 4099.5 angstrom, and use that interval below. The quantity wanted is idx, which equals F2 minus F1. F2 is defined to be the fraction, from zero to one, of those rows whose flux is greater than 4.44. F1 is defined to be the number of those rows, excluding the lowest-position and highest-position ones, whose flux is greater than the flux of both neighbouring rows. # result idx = -1.0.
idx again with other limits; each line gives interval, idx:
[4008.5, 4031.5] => -0.9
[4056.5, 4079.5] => -2.0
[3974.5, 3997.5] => -0.4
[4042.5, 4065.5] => -2.0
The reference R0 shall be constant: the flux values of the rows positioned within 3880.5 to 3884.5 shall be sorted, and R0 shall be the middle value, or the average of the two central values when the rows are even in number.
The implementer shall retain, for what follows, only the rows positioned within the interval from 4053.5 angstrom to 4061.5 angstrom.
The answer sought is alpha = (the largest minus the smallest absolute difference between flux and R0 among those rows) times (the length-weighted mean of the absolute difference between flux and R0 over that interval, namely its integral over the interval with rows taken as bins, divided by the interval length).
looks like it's 0.09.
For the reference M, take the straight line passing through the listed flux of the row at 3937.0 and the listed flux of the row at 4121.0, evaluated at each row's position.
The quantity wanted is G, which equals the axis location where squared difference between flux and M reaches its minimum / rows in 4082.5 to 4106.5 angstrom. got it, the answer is 4083.0 angstrom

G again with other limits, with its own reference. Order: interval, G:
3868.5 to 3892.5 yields 3888.0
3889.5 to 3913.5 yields 3913.0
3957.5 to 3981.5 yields 3970.0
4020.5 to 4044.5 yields 4044.0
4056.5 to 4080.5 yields 4079.0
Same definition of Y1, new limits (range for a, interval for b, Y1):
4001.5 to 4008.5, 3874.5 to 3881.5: 10.0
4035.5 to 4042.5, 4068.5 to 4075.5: 4.3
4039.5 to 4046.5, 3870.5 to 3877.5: 5.0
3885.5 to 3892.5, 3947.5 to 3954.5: 10.0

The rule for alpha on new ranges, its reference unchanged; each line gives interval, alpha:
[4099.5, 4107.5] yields 0.10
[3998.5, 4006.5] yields 0.03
